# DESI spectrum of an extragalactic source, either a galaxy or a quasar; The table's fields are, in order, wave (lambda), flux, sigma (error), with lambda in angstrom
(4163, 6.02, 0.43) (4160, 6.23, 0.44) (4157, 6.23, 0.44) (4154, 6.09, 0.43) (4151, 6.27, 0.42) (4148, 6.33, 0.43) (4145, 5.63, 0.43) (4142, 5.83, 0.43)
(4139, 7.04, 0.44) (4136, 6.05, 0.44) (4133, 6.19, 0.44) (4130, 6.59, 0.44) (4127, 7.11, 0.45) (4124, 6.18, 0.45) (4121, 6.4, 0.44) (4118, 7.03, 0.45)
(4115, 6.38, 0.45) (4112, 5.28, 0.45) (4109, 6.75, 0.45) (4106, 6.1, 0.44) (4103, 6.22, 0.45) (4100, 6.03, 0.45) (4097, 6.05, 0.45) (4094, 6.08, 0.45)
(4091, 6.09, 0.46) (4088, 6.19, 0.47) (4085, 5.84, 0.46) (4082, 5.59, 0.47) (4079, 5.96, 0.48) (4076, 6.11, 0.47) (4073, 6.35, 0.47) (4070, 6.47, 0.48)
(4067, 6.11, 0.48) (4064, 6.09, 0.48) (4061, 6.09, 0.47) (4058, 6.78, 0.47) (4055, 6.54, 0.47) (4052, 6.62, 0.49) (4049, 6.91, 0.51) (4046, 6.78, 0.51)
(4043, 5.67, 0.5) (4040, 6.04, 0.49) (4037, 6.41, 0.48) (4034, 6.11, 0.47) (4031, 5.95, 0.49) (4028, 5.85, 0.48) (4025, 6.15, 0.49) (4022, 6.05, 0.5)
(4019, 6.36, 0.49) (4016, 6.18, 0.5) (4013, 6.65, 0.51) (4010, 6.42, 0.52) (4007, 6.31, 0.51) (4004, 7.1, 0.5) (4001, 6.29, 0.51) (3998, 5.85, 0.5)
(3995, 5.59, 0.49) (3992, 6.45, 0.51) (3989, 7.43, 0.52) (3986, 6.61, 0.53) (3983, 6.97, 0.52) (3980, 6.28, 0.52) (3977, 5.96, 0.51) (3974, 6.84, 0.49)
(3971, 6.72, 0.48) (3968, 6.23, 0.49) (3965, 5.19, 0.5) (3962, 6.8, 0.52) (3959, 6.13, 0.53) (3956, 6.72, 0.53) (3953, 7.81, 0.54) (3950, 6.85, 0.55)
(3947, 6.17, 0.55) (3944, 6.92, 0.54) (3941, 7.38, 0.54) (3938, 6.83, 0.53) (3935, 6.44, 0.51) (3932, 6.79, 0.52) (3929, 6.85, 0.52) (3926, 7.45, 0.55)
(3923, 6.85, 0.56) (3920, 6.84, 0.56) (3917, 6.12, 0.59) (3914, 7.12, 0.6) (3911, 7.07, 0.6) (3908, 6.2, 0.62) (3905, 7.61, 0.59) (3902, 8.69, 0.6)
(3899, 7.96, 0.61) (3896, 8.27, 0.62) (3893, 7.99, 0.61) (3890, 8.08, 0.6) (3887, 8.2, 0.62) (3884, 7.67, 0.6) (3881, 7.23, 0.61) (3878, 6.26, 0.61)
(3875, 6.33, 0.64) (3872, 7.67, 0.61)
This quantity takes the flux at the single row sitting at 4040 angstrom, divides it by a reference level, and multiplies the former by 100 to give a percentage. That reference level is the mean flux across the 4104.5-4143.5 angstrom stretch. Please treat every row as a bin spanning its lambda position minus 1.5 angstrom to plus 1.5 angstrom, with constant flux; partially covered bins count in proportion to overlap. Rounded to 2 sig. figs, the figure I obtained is 95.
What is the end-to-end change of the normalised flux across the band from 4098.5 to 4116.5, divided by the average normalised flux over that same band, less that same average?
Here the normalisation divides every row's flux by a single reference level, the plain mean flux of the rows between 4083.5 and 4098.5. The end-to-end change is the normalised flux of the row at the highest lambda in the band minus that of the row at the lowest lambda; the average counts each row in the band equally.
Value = -0.96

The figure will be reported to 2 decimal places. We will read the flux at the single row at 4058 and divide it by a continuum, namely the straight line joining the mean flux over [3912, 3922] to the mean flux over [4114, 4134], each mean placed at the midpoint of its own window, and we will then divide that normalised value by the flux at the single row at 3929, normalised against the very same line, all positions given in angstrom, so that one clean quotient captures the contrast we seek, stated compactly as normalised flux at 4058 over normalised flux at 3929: 1.00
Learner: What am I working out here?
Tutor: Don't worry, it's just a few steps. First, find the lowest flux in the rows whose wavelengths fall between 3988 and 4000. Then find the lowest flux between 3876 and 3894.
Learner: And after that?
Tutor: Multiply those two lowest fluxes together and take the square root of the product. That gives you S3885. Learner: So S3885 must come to 5.92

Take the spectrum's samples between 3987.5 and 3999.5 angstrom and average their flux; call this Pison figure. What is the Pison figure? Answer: 6.33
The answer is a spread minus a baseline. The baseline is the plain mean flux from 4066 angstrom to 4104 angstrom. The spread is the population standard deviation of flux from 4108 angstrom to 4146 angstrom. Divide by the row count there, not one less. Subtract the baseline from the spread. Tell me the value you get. -5.54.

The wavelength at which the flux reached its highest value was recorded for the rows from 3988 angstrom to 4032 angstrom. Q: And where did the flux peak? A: 3989 angstrom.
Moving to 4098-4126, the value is 4118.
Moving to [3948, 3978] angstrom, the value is 3953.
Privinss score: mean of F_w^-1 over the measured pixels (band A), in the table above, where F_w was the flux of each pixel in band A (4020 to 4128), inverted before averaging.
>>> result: 0.161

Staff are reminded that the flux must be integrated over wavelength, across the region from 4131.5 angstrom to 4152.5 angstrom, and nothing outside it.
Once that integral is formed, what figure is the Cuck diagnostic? 130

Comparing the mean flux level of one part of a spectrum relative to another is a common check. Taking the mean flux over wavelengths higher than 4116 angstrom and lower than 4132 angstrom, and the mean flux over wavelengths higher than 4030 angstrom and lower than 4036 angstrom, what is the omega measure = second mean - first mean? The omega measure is -0.6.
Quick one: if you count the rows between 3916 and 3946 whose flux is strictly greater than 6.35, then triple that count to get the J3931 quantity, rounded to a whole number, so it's 27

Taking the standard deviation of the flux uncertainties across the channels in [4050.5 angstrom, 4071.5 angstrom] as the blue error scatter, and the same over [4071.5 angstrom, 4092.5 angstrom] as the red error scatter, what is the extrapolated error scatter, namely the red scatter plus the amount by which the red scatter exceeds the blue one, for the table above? 0.006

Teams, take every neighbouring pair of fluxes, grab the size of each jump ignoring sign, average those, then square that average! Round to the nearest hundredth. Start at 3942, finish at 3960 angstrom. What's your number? 0.66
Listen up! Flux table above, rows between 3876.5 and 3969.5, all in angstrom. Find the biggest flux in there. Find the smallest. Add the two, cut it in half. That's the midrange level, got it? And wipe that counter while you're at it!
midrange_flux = 6.9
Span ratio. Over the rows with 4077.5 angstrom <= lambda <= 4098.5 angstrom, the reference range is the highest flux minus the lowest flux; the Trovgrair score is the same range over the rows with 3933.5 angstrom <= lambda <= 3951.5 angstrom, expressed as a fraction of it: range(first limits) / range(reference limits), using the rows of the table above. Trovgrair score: 2.0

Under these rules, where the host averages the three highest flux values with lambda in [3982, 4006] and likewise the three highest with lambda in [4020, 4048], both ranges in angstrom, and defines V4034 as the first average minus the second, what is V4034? 0.7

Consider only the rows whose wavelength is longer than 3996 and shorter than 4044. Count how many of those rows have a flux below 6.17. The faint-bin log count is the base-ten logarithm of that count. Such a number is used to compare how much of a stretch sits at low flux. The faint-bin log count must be 0.9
